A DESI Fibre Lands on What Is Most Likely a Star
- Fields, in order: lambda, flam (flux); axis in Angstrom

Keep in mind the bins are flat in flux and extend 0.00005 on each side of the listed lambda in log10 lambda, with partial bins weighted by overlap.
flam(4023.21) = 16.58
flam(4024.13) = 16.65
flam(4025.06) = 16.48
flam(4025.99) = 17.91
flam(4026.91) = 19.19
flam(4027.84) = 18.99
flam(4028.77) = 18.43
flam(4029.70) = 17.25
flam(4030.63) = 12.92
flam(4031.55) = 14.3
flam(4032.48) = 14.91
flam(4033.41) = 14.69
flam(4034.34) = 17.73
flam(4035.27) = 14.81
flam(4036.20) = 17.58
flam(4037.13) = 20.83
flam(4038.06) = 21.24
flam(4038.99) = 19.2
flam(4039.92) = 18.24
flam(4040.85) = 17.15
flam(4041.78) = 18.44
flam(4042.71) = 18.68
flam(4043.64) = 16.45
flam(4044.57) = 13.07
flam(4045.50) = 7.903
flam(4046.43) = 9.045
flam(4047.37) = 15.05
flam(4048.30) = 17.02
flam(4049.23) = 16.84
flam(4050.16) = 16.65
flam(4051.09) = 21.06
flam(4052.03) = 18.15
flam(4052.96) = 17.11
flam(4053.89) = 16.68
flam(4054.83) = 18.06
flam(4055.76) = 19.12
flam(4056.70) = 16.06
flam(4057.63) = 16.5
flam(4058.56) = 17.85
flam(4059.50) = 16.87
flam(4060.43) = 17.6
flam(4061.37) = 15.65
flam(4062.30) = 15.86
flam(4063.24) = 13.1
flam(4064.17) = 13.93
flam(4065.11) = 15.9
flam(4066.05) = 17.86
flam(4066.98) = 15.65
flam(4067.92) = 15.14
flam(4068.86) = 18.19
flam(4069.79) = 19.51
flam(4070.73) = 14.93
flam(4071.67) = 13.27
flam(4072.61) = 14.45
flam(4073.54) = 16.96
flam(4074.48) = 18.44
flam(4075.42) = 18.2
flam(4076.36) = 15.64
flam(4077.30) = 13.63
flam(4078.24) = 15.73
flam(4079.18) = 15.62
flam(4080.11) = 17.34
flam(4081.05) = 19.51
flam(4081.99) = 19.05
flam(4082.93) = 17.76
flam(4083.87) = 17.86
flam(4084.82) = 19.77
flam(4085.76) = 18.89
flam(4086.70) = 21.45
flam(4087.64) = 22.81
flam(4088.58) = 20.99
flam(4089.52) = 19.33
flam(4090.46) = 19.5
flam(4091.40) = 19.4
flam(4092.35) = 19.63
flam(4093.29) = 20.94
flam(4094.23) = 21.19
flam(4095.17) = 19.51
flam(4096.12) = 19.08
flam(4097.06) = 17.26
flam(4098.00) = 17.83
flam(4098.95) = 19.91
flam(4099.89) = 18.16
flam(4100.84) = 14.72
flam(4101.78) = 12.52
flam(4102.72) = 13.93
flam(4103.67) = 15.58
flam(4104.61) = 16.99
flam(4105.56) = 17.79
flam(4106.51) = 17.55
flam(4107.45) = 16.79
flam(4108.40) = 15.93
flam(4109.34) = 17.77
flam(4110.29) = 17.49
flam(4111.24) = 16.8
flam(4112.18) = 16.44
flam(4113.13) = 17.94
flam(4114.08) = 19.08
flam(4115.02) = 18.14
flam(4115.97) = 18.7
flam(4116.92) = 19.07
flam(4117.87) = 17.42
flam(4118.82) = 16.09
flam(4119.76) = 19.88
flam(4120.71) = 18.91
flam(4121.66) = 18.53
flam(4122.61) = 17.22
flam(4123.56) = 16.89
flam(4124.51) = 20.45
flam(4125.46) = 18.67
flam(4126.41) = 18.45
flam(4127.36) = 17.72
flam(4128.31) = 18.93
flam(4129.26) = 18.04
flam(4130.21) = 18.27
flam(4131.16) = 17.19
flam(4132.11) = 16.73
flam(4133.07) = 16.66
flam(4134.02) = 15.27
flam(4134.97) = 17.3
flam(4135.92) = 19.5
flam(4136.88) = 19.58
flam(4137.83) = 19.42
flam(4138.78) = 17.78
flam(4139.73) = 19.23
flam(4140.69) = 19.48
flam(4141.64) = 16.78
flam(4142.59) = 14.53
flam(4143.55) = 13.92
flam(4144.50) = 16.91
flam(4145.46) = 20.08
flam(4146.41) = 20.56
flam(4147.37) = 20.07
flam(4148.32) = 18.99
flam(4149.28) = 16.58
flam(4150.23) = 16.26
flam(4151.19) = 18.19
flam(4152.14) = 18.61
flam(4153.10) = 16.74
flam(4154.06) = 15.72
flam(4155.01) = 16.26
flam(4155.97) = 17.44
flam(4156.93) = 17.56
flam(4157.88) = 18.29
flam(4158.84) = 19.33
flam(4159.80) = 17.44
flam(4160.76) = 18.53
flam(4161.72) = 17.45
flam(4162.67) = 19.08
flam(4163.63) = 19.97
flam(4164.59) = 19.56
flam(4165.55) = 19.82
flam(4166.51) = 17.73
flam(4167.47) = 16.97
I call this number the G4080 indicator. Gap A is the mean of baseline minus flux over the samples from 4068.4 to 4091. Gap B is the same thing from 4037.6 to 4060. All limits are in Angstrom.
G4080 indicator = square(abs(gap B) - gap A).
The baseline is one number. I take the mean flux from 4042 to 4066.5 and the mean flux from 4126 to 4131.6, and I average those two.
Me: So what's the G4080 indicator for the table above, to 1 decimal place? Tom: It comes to 1.2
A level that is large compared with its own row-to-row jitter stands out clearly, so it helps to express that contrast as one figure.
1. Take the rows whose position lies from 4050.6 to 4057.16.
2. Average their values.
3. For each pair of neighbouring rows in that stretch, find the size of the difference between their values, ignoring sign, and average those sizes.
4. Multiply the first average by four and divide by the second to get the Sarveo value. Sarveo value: 44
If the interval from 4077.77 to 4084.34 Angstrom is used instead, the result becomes 72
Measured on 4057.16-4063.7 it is 49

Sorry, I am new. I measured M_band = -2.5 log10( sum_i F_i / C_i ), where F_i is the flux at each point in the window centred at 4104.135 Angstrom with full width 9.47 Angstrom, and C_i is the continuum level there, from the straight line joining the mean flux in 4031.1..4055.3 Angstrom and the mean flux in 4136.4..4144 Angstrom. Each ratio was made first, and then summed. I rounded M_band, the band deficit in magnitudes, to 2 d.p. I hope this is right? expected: -2.42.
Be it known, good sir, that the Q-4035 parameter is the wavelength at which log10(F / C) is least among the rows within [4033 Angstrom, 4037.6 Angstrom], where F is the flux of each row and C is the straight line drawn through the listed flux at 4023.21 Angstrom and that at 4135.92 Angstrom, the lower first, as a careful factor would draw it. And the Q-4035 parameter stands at 4033.41 Angstrom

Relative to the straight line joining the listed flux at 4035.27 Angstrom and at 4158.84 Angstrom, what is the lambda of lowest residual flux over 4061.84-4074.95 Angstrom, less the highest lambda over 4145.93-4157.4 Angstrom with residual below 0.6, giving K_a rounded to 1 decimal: -85.3 Angstrom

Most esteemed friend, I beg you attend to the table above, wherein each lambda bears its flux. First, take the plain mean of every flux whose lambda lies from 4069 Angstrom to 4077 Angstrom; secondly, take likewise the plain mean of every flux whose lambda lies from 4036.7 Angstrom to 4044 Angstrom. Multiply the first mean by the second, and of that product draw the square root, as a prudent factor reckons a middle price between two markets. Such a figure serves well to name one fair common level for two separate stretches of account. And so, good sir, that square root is 17.6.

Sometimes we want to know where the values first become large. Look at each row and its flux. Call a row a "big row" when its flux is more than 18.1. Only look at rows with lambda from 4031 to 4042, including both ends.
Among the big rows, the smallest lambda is 4037.13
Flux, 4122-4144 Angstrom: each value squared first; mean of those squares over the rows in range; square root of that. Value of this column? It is 17.8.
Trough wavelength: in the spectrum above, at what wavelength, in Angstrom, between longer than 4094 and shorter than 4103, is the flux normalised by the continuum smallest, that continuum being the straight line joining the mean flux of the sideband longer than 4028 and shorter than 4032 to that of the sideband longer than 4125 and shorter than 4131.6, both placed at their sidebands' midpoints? 4101.78 Angstrom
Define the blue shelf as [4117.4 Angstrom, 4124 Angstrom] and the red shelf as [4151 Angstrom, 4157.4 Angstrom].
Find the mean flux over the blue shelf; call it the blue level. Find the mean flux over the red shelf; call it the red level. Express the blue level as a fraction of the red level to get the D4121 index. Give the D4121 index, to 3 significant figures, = 1.04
